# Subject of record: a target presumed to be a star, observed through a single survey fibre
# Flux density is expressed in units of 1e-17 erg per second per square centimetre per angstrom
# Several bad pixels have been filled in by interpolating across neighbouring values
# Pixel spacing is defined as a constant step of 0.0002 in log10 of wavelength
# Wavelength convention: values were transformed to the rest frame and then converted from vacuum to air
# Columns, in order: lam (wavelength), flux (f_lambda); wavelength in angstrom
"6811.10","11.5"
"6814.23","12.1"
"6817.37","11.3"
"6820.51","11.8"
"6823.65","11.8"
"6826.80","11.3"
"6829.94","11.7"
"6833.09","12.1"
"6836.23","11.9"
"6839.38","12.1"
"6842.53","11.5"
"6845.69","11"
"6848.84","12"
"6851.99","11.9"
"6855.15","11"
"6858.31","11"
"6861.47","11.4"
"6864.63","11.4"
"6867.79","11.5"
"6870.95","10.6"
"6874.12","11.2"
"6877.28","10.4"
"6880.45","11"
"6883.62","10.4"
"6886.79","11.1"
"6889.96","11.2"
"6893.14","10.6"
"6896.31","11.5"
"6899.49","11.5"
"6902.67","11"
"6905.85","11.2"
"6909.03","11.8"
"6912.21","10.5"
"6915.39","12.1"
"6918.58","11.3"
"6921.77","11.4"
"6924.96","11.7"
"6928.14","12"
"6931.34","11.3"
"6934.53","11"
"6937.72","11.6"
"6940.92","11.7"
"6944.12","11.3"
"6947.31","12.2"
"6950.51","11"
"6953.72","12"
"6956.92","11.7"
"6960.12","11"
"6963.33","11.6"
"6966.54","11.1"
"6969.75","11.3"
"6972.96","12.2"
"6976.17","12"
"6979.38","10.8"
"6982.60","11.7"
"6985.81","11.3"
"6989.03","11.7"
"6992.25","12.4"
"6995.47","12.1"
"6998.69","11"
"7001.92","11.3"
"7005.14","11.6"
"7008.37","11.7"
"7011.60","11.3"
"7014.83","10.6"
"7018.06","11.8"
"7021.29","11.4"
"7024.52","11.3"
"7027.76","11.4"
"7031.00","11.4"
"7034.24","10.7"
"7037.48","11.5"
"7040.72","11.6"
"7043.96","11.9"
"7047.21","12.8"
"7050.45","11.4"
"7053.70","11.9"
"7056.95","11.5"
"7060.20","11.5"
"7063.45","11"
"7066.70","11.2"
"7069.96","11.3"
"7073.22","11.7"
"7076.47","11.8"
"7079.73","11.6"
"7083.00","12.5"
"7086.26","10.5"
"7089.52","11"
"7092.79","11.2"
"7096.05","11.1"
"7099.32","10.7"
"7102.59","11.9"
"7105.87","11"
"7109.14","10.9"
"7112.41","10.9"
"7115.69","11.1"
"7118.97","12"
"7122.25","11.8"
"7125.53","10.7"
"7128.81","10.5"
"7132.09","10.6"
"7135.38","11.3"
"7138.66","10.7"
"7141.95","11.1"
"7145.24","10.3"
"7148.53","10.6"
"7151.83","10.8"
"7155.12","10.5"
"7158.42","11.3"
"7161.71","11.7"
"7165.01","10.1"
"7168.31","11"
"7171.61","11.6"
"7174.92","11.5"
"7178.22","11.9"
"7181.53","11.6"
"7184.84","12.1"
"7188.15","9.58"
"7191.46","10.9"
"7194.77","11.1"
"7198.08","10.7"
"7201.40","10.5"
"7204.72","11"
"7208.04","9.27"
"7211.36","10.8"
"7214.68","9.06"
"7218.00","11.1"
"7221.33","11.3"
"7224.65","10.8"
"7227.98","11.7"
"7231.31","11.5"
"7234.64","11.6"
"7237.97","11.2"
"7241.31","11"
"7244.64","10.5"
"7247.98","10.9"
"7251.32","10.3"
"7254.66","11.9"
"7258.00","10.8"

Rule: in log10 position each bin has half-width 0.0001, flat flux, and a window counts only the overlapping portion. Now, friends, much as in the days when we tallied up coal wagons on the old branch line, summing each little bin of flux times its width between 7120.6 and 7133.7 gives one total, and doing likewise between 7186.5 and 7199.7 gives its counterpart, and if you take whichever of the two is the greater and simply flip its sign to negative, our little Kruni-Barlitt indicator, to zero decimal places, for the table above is -143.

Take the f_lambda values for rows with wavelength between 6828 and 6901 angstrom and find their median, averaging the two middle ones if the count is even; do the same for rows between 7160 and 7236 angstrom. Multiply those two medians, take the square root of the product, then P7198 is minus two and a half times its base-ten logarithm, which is -2.63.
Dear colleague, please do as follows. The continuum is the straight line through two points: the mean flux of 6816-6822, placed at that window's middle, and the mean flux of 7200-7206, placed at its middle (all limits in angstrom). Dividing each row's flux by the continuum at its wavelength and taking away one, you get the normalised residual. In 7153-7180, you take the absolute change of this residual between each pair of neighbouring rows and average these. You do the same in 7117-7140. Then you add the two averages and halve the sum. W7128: 0.054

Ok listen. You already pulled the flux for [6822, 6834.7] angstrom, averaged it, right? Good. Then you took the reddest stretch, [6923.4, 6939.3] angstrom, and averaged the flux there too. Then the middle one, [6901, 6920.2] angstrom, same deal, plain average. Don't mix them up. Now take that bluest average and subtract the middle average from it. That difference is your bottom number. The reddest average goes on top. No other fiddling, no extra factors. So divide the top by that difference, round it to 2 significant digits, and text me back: 28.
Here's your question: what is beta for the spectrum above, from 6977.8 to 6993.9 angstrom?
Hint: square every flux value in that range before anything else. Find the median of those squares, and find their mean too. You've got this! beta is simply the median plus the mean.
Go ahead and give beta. 271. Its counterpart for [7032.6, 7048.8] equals 272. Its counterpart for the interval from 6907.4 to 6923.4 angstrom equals 261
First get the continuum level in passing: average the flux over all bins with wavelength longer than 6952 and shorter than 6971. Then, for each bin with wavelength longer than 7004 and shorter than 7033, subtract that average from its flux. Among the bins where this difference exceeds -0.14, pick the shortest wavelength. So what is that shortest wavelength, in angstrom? 7005.14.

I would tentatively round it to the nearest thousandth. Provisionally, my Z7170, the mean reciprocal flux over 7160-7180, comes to 0.089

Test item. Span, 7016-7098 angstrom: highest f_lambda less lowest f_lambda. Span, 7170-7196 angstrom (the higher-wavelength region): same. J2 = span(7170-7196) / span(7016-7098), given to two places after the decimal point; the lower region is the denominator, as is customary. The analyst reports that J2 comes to 1.10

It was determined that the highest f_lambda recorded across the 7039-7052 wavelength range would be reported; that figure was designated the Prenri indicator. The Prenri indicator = 12.8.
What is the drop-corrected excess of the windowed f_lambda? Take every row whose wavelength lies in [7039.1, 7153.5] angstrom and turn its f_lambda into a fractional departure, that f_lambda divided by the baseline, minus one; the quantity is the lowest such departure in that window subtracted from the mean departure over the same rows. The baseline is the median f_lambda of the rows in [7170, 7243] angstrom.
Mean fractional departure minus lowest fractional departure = 0.087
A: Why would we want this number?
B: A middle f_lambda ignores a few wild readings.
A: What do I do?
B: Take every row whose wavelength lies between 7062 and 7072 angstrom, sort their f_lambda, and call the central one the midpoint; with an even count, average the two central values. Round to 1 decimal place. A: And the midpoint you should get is 11.2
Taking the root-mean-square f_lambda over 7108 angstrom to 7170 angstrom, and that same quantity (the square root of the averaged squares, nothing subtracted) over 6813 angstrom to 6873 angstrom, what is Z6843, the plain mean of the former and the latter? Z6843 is 11.3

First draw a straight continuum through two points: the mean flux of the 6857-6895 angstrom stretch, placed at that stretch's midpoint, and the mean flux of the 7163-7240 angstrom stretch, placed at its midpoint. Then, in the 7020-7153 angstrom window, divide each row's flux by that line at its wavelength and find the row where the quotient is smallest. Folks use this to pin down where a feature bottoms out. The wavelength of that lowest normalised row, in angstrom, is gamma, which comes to 7145.24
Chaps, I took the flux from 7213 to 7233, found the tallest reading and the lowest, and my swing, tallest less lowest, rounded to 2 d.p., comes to 2.64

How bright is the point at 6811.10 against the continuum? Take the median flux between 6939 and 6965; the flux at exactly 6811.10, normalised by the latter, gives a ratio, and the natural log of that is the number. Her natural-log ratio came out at -0.01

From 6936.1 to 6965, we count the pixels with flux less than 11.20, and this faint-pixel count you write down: 2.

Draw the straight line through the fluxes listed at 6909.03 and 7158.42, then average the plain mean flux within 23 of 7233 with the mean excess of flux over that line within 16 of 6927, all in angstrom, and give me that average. 5.34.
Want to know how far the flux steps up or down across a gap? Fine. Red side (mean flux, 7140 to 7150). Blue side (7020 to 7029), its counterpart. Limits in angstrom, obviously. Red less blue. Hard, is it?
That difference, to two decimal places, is -0.70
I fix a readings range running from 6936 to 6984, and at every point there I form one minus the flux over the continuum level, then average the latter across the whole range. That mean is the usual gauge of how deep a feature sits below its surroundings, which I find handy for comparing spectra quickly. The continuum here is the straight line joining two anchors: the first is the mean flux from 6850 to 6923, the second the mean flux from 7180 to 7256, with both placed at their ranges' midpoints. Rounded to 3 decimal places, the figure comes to -0.039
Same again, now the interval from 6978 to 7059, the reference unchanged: -0.042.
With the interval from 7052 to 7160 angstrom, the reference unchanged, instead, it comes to -0.017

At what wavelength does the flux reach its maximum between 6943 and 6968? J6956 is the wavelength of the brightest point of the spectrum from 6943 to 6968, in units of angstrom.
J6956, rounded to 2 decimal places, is 6947.31 angstrom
